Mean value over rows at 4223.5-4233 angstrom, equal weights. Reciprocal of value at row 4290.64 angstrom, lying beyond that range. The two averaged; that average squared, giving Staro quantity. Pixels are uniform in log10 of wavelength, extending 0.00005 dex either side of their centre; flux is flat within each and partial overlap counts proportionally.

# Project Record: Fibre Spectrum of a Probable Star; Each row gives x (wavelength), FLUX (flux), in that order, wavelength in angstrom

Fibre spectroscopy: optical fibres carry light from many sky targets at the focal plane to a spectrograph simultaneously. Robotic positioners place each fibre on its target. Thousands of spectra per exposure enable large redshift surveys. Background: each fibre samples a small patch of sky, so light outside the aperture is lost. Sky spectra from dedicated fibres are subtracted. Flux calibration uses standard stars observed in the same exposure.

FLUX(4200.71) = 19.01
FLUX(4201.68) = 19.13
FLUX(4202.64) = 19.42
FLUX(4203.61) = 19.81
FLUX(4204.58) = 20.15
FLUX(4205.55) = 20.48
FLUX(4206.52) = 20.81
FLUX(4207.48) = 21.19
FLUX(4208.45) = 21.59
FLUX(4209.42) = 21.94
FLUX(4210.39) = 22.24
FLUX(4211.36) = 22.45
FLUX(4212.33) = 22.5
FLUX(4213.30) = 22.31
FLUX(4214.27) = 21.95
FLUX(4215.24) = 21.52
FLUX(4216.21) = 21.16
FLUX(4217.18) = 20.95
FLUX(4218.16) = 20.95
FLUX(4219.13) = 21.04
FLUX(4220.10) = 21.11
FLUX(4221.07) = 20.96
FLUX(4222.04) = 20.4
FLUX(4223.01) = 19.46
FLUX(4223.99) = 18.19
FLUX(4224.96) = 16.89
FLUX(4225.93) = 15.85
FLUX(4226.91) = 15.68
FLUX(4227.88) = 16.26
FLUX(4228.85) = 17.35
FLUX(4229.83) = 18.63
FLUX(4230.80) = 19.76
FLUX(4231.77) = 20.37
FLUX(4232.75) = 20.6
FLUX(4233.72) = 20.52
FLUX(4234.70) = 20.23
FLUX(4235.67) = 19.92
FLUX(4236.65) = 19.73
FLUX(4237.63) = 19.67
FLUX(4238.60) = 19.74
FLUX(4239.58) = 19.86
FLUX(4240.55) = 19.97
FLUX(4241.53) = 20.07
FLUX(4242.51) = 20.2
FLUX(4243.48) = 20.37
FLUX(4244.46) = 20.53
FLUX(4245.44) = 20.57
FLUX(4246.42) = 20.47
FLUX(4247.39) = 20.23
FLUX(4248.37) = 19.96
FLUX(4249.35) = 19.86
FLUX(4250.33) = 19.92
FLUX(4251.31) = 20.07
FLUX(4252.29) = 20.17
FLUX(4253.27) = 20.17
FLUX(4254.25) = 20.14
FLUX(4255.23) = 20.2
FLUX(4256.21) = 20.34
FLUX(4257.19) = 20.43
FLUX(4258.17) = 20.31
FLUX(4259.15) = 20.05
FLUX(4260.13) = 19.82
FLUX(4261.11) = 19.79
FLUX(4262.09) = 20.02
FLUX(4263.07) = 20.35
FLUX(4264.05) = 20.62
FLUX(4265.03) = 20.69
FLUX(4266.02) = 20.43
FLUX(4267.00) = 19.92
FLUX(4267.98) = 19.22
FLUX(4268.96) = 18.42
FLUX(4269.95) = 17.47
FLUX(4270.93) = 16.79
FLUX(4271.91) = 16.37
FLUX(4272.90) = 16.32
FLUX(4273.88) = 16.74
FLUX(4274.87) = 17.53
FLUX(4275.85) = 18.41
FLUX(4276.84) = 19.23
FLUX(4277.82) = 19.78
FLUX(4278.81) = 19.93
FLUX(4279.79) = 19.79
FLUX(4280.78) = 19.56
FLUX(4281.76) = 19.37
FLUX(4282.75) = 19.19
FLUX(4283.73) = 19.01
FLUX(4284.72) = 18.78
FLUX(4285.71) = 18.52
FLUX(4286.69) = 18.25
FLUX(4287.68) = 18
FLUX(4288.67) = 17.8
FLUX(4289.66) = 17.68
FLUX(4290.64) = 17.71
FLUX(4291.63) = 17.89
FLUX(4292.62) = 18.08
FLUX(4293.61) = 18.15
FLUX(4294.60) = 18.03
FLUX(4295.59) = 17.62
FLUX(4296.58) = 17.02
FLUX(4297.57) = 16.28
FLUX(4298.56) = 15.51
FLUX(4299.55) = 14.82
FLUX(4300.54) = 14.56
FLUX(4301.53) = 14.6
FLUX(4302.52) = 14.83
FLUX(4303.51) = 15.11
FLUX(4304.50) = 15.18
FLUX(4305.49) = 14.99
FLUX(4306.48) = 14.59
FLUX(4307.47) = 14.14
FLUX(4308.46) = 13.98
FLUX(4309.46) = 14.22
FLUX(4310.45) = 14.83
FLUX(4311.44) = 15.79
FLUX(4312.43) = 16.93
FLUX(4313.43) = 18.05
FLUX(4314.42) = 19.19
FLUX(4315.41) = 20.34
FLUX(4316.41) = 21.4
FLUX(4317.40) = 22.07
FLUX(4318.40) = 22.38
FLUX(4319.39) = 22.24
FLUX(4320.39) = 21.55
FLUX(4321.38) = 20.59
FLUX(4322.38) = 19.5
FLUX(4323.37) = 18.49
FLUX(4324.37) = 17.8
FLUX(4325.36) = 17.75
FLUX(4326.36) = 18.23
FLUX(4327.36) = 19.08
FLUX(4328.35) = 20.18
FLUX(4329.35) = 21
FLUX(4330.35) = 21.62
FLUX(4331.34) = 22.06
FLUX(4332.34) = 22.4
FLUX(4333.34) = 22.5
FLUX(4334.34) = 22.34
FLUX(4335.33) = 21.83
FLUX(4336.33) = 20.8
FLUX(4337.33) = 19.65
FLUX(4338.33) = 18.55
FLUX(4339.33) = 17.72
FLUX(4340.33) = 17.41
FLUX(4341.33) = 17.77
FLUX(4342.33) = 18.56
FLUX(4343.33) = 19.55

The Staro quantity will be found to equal 81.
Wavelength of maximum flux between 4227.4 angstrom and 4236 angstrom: 4232.75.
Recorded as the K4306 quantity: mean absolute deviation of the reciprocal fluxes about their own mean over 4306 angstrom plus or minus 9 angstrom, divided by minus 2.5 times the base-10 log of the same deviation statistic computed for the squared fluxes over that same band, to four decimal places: -0.0011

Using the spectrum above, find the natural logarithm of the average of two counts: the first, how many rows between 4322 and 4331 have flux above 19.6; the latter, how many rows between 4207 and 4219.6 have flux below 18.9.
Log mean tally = 0.41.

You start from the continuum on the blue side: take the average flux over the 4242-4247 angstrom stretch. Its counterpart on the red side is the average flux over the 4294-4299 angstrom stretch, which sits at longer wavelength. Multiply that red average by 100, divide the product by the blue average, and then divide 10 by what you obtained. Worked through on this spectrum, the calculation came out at 0.121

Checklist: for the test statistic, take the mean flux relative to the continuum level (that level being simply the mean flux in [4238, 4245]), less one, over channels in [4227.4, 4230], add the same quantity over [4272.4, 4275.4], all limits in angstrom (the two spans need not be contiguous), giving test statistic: -0.30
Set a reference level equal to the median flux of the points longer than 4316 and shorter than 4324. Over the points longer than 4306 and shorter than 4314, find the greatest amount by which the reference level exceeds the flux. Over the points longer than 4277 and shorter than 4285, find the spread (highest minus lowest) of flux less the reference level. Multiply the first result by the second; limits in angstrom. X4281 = 8.6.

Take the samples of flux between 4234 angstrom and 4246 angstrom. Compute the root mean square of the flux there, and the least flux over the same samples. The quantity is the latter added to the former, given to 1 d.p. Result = 39.7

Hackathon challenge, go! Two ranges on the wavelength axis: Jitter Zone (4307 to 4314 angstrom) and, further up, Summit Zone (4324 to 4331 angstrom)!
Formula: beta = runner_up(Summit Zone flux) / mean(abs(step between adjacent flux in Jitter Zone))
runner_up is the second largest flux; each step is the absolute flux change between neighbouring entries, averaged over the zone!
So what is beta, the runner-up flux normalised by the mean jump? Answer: 30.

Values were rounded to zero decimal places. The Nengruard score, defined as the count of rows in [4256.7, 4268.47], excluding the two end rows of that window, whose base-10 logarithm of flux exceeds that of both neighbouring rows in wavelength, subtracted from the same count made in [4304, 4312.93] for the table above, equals -1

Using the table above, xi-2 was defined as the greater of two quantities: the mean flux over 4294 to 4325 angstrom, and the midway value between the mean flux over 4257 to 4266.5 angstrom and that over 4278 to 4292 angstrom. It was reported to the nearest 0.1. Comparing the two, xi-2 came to 19.5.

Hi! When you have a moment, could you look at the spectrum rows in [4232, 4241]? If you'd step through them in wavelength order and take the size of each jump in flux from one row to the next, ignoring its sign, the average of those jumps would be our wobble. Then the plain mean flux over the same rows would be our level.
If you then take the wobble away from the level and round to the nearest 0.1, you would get 19.9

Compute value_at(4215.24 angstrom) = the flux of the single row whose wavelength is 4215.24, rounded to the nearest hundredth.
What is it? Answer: 21.52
